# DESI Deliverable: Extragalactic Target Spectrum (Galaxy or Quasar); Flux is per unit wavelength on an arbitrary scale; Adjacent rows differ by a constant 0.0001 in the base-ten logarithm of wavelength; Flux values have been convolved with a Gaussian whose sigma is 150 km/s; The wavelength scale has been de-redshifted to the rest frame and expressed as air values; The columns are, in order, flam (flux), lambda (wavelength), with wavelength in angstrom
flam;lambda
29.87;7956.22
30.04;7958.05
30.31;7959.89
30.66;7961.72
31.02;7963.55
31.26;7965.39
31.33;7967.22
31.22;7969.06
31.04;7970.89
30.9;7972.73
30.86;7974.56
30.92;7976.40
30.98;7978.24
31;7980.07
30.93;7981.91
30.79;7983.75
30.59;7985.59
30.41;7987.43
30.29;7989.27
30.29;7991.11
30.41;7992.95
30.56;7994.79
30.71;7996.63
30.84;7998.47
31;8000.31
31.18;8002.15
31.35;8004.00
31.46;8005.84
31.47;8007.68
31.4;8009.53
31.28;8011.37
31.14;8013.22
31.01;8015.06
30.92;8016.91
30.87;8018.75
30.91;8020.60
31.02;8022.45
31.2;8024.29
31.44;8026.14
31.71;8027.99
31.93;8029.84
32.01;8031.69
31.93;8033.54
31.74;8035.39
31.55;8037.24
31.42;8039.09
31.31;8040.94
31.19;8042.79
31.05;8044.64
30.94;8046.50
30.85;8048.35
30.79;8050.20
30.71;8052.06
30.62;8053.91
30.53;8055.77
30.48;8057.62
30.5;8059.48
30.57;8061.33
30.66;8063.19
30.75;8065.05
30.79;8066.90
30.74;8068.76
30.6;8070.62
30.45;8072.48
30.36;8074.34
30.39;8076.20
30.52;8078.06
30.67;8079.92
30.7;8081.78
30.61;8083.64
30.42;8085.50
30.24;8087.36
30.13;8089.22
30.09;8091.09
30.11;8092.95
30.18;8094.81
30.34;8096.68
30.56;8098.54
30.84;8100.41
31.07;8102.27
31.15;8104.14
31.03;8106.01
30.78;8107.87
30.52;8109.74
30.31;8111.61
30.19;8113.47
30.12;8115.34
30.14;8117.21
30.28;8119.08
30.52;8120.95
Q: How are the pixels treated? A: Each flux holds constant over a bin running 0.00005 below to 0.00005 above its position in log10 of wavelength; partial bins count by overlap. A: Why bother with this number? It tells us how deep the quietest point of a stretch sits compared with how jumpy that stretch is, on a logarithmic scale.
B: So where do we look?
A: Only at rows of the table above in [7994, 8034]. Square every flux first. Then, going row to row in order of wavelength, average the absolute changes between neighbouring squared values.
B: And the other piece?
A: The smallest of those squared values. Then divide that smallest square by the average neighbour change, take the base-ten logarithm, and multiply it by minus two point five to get -5.2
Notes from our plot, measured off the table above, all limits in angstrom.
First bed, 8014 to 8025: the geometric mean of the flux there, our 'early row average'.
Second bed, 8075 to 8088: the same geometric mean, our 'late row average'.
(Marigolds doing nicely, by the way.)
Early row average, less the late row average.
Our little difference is 0.48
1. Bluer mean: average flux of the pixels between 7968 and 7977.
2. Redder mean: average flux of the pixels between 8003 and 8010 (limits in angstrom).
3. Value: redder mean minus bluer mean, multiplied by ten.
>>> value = 4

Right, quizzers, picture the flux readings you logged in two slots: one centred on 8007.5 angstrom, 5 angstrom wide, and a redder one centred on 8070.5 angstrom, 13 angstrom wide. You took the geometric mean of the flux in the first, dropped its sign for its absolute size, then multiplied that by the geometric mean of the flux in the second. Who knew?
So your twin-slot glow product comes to 962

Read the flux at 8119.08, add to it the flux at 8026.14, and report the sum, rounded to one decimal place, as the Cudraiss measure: 61.7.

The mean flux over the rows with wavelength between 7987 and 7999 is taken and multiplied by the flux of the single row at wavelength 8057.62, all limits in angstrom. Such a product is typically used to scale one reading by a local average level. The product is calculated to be 930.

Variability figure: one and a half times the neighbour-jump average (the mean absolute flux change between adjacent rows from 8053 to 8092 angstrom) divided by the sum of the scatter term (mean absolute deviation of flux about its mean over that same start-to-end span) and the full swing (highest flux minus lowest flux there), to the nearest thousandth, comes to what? 0.161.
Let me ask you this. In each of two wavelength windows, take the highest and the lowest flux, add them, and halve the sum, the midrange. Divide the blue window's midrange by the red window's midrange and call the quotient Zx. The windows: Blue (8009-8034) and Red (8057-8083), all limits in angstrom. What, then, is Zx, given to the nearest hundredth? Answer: 1.03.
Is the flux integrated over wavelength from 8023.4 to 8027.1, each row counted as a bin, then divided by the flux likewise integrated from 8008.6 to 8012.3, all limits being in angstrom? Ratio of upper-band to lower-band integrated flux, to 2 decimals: 1.00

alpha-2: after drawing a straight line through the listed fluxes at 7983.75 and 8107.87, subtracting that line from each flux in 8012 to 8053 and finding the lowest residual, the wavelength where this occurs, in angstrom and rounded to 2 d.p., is 8052.06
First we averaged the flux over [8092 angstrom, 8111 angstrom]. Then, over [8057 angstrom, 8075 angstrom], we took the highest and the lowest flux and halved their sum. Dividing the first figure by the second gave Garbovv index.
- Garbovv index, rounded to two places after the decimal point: 1.00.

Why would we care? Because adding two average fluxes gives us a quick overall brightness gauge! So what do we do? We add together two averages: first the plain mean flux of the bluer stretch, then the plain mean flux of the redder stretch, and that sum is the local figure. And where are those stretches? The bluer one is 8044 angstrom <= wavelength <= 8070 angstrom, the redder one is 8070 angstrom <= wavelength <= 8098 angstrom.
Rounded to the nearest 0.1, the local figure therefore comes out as 61.1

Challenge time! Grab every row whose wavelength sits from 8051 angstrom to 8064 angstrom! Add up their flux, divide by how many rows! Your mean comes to 30.6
